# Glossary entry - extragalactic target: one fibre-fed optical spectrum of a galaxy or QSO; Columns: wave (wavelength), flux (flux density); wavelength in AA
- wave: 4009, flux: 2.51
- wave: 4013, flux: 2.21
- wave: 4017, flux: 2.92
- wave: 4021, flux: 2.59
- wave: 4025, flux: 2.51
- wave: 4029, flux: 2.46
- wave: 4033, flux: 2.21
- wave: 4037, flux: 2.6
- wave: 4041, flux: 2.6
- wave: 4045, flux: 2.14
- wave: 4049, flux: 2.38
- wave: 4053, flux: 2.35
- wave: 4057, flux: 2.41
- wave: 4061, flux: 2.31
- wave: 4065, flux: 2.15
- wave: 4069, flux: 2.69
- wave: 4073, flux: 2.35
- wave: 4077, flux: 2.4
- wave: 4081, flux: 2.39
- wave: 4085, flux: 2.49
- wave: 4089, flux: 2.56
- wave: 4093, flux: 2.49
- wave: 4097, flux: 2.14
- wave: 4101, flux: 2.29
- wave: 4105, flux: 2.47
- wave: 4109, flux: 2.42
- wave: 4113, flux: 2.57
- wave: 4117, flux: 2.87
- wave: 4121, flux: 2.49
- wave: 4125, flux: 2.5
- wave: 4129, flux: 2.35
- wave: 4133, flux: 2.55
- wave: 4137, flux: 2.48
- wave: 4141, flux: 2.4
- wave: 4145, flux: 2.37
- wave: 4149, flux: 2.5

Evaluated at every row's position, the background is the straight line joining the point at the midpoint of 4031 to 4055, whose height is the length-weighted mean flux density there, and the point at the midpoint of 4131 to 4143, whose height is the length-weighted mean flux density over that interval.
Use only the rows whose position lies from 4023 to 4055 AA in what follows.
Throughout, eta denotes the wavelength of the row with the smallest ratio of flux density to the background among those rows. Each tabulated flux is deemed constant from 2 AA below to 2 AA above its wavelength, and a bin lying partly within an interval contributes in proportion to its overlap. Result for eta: 4045 AA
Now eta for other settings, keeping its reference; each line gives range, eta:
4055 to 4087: 4065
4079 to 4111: 4097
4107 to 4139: 4129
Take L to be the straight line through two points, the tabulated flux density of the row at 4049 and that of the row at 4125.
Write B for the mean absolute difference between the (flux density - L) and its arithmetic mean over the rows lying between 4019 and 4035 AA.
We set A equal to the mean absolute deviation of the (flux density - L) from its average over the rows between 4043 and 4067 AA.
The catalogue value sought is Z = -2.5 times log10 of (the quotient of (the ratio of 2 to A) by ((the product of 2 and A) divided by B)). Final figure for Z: -2.78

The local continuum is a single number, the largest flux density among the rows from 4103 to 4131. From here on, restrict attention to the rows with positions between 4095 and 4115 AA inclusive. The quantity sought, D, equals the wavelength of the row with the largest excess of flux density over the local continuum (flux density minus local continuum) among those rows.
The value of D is 4113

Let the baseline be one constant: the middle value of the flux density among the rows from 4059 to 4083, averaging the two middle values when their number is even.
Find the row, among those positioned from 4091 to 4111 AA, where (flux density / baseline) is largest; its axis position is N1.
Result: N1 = 4093 AA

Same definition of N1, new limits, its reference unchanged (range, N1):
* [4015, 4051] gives 4017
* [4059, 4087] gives 4069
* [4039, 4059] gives 4041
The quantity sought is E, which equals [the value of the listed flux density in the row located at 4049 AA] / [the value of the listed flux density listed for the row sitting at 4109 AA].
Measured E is 0.98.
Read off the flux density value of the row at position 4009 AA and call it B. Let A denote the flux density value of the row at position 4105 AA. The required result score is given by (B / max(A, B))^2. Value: 1.00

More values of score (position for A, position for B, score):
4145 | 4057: 1.00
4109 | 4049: 0.97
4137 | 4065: 0.75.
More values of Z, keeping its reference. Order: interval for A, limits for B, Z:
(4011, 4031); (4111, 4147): -1.39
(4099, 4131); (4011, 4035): -2.96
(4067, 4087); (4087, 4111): -2.68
